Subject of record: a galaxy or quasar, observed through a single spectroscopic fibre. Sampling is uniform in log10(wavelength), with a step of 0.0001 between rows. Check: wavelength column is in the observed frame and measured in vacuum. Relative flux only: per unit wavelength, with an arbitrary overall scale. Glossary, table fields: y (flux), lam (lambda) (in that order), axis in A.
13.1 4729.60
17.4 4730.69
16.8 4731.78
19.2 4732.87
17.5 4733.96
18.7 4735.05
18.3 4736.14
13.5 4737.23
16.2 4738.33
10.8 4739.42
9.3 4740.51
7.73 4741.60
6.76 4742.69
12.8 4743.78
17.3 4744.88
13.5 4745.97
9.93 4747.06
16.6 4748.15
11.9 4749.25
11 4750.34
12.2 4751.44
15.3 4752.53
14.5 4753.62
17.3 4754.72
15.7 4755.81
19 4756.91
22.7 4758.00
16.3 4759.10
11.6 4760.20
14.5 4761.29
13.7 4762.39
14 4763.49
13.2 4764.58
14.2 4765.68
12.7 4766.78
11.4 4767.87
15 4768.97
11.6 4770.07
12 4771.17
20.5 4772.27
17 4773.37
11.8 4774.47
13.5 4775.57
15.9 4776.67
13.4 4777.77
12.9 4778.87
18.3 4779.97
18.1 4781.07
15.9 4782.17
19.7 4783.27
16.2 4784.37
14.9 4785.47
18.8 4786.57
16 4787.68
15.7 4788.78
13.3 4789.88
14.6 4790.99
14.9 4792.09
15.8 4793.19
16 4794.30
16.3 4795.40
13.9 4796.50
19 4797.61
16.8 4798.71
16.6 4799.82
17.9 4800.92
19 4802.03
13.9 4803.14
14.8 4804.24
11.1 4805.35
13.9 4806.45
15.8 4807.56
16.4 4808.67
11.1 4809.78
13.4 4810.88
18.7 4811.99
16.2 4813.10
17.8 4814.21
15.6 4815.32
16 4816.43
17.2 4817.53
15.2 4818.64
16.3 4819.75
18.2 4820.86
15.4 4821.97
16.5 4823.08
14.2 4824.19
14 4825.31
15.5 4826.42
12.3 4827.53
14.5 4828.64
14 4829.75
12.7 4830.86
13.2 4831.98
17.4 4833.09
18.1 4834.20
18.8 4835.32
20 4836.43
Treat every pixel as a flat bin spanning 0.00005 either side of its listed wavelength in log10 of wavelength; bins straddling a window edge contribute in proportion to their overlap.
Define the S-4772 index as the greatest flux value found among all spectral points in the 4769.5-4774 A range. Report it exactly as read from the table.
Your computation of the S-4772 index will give 20.5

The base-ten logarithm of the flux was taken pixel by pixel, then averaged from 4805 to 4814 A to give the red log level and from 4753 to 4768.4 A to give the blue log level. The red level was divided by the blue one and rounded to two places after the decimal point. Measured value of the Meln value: 0.99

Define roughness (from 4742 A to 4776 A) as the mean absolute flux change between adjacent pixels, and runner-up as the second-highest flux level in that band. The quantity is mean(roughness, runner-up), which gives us 11.8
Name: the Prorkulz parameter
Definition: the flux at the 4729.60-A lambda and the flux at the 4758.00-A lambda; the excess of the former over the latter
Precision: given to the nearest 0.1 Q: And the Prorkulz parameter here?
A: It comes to -9.6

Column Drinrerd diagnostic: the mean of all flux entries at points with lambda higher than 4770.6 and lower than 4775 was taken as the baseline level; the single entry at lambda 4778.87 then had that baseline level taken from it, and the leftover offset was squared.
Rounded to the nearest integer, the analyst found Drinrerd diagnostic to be 6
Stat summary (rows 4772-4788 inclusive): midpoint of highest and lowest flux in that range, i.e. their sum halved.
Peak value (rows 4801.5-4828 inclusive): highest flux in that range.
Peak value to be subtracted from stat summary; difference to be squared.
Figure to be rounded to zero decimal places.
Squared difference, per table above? 8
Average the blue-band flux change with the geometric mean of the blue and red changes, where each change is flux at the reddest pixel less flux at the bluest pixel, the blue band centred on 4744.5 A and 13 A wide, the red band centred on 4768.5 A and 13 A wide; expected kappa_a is -1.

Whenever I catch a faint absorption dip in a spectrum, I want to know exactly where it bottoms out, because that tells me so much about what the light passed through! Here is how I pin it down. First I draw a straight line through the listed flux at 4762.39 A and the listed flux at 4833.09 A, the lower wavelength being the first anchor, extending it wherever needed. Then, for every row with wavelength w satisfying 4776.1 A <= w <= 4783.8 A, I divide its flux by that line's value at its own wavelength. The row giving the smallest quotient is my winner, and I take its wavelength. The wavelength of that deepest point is 4778.87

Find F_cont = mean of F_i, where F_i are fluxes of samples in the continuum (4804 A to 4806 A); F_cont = 13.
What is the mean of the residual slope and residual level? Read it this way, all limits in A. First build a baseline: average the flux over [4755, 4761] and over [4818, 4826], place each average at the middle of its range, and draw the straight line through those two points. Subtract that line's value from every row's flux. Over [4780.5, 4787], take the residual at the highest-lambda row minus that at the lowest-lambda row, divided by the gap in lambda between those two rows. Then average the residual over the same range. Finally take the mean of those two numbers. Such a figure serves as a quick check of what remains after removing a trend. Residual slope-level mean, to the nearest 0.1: 0.5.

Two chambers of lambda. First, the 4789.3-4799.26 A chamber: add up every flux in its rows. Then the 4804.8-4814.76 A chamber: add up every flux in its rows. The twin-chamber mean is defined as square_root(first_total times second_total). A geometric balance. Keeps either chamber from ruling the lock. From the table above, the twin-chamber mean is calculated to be 137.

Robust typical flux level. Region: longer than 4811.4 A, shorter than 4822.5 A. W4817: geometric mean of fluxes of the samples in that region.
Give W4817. 16.6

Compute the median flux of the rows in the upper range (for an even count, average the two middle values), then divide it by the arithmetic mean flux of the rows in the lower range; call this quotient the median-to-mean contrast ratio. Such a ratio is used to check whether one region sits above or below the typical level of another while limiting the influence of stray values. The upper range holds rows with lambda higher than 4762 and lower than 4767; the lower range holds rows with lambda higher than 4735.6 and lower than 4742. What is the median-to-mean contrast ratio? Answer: 1.08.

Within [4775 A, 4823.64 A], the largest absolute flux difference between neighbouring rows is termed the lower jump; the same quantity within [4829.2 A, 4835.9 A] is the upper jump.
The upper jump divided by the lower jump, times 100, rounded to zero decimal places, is 78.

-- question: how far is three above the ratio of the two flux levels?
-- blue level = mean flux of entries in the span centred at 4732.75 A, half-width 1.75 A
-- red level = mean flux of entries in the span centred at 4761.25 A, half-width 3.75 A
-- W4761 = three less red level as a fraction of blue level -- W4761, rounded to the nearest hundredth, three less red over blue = 2.15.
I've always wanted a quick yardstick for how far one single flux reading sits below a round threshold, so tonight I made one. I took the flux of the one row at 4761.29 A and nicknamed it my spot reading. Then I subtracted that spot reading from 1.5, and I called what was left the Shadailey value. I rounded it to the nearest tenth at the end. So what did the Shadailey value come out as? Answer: -13.0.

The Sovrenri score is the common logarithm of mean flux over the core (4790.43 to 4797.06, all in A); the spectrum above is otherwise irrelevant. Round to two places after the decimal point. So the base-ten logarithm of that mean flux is 1.18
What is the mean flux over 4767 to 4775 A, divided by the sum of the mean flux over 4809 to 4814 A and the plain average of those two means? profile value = 0.48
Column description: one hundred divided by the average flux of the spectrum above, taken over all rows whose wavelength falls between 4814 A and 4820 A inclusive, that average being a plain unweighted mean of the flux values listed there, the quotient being 6.1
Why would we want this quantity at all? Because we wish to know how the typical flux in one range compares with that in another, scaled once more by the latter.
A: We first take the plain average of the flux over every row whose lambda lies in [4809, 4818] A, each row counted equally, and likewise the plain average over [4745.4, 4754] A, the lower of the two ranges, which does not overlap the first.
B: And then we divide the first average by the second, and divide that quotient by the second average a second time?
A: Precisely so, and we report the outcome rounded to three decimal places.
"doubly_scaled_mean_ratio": 0.092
